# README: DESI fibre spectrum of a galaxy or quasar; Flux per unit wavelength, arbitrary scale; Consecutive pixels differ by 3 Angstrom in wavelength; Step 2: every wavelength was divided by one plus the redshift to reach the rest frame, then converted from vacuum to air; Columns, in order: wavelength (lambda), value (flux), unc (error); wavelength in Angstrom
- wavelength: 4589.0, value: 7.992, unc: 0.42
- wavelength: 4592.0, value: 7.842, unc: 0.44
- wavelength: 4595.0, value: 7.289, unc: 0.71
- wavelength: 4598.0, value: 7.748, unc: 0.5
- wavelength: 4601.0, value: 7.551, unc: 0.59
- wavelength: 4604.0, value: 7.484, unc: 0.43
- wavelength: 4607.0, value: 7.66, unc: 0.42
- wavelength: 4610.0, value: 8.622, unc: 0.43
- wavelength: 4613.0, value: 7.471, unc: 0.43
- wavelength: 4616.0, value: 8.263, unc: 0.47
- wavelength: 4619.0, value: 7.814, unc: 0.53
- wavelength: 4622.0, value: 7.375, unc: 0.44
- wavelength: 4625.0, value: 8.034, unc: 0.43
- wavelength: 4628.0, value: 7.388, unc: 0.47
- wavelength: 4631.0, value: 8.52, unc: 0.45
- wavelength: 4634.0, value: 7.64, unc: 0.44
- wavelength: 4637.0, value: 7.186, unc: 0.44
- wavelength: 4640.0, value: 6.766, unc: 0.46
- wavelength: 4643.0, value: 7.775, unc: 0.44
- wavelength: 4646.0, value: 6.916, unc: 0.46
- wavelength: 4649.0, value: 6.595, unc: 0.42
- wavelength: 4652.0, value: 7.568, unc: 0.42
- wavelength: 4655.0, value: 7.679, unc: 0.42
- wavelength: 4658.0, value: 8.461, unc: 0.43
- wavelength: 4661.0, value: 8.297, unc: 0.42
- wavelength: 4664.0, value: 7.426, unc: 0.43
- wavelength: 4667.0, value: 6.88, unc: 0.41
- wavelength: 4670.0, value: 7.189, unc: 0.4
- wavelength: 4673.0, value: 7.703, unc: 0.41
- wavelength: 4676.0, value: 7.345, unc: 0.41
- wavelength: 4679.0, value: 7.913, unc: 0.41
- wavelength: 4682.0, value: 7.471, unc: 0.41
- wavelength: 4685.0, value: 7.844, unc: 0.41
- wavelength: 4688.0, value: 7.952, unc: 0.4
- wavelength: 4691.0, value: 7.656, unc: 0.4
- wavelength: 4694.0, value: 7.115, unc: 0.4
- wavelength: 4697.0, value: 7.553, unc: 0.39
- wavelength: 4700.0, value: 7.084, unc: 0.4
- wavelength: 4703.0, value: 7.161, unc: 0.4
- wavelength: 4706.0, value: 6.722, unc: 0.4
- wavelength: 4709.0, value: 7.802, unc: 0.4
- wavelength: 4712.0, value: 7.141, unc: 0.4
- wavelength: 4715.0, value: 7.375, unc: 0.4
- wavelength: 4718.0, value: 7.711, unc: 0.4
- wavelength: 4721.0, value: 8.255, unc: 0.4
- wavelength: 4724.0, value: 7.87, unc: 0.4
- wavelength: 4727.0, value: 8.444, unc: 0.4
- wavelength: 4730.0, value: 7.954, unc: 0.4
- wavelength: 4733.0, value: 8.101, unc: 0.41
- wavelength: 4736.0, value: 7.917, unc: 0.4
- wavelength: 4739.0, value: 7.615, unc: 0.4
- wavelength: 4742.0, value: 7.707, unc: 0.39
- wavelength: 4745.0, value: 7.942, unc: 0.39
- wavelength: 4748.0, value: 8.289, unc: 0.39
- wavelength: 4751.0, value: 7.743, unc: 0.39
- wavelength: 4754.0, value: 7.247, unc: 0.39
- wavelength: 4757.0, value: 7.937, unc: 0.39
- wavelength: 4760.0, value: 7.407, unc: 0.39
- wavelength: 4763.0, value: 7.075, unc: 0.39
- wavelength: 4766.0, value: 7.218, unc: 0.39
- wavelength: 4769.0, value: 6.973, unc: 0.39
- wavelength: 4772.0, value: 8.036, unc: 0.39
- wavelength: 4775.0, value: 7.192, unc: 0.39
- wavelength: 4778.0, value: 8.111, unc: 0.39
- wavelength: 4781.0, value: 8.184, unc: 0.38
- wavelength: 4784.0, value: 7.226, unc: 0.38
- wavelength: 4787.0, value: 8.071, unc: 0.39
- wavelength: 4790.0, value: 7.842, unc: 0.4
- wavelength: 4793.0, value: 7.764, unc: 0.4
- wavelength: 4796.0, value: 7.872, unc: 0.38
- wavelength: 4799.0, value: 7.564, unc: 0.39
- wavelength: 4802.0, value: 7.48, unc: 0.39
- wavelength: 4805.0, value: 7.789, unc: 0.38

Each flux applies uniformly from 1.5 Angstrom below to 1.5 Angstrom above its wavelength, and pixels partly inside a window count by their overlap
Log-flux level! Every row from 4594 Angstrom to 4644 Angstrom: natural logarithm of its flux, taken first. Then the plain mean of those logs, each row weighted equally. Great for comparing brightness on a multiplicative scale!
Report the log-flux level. 2.04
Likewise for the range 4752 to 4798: 2.03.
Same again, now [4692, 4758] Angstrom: 2.04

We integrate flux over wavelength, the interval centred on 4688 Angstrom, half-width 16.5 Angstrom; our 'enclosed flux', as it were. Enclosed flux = 248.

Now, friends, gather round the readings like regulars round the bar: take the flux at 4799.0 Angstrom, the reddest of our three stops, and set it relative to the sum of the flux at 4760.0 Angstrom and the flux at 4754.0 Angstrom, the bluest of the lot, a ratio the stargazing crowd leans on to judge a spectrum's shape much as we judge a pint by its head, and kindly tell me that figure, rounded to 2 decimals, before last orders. 0.52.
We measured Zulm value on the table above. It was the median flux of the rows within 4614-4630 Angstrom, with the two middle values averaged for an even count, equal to 7.81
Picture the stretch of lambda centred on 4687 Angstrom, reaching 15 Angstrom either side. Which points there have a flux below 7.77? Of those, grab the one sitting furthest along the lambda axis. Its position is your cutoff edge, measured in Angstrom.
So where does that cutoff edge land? 4700.0 Angstrom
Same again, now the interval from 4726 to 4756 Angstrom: 4754.0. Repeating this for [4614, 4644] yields 4640.0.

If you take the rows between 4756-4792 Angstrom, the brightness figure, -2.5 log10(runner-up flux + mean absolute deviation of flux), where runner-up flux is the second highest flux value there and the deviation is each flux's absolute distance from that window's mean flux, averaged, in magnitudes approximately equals -2.33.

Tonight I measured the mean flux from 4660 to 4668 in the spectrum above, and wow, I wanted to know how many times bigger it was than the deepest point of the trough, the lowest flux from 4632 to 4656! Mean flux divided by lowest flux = 1.14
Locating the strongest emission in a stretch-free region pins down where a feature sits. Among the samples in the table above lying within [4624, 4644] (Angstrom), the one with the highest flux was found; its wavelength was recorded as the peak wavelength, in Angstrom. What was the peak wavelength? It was 4631.0 Angstrom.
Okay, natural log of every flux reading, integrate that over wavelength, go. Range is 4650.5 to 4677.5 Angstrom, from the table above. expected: 54.8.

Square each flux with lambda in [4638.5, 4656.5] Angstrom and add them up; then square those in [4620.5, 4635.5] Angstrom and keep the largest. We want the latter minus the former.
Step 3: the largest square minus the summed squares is -241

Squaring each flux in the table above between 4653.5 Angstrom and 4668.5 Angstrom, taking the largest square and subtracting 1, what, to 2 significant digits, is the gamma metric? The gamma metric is 71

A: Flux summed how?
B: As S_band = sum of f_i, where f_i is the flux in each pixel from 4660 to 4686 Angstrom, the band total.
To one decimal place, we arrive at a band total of 68.1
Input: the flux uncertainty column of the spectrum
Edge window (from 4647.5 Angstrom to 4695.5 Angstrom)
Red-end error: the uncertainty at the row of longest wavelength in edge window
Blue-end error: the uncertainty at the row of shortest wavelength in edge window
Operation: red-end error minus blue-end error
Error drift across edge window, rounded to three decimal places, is -0.020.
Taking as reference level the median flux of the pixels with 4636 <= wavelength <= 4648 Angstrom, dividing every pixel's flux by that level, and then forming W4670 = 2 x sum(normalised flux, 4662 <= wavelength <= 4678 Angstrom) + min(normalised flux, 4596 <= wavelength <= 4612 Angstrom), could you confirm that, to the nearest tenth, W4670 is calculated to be 11.4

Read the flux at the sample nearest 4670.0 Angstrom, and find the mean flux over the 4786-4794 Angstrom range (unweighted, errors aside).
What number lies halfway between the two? 7.54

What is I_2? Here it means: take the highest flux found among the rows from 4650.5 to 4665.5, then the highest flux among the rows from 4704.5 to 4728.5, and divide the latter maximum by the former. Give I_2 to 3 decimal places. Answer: 0.998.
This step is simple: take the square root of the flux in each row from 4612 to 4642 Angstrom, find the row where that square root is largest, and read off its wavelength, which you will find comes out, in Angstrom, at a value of 4631.0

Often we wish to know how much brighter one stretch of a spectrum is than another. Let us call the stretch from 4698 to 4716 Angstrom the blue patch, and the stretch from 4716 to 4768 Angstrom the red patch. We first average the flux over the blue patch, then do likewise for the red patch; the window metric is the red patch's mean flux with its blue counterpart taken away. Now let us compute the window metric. 0.6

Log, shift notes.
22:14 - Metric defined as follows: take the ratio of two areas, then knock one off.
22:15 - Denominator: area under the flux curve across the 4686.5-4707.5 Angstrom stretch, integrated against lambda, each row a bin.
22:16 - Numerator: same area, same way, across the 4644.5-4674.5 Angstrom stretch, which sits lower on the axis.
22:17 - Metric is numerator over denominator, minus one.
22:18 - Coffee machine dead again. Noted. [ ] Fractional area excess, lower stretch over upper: 0.5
